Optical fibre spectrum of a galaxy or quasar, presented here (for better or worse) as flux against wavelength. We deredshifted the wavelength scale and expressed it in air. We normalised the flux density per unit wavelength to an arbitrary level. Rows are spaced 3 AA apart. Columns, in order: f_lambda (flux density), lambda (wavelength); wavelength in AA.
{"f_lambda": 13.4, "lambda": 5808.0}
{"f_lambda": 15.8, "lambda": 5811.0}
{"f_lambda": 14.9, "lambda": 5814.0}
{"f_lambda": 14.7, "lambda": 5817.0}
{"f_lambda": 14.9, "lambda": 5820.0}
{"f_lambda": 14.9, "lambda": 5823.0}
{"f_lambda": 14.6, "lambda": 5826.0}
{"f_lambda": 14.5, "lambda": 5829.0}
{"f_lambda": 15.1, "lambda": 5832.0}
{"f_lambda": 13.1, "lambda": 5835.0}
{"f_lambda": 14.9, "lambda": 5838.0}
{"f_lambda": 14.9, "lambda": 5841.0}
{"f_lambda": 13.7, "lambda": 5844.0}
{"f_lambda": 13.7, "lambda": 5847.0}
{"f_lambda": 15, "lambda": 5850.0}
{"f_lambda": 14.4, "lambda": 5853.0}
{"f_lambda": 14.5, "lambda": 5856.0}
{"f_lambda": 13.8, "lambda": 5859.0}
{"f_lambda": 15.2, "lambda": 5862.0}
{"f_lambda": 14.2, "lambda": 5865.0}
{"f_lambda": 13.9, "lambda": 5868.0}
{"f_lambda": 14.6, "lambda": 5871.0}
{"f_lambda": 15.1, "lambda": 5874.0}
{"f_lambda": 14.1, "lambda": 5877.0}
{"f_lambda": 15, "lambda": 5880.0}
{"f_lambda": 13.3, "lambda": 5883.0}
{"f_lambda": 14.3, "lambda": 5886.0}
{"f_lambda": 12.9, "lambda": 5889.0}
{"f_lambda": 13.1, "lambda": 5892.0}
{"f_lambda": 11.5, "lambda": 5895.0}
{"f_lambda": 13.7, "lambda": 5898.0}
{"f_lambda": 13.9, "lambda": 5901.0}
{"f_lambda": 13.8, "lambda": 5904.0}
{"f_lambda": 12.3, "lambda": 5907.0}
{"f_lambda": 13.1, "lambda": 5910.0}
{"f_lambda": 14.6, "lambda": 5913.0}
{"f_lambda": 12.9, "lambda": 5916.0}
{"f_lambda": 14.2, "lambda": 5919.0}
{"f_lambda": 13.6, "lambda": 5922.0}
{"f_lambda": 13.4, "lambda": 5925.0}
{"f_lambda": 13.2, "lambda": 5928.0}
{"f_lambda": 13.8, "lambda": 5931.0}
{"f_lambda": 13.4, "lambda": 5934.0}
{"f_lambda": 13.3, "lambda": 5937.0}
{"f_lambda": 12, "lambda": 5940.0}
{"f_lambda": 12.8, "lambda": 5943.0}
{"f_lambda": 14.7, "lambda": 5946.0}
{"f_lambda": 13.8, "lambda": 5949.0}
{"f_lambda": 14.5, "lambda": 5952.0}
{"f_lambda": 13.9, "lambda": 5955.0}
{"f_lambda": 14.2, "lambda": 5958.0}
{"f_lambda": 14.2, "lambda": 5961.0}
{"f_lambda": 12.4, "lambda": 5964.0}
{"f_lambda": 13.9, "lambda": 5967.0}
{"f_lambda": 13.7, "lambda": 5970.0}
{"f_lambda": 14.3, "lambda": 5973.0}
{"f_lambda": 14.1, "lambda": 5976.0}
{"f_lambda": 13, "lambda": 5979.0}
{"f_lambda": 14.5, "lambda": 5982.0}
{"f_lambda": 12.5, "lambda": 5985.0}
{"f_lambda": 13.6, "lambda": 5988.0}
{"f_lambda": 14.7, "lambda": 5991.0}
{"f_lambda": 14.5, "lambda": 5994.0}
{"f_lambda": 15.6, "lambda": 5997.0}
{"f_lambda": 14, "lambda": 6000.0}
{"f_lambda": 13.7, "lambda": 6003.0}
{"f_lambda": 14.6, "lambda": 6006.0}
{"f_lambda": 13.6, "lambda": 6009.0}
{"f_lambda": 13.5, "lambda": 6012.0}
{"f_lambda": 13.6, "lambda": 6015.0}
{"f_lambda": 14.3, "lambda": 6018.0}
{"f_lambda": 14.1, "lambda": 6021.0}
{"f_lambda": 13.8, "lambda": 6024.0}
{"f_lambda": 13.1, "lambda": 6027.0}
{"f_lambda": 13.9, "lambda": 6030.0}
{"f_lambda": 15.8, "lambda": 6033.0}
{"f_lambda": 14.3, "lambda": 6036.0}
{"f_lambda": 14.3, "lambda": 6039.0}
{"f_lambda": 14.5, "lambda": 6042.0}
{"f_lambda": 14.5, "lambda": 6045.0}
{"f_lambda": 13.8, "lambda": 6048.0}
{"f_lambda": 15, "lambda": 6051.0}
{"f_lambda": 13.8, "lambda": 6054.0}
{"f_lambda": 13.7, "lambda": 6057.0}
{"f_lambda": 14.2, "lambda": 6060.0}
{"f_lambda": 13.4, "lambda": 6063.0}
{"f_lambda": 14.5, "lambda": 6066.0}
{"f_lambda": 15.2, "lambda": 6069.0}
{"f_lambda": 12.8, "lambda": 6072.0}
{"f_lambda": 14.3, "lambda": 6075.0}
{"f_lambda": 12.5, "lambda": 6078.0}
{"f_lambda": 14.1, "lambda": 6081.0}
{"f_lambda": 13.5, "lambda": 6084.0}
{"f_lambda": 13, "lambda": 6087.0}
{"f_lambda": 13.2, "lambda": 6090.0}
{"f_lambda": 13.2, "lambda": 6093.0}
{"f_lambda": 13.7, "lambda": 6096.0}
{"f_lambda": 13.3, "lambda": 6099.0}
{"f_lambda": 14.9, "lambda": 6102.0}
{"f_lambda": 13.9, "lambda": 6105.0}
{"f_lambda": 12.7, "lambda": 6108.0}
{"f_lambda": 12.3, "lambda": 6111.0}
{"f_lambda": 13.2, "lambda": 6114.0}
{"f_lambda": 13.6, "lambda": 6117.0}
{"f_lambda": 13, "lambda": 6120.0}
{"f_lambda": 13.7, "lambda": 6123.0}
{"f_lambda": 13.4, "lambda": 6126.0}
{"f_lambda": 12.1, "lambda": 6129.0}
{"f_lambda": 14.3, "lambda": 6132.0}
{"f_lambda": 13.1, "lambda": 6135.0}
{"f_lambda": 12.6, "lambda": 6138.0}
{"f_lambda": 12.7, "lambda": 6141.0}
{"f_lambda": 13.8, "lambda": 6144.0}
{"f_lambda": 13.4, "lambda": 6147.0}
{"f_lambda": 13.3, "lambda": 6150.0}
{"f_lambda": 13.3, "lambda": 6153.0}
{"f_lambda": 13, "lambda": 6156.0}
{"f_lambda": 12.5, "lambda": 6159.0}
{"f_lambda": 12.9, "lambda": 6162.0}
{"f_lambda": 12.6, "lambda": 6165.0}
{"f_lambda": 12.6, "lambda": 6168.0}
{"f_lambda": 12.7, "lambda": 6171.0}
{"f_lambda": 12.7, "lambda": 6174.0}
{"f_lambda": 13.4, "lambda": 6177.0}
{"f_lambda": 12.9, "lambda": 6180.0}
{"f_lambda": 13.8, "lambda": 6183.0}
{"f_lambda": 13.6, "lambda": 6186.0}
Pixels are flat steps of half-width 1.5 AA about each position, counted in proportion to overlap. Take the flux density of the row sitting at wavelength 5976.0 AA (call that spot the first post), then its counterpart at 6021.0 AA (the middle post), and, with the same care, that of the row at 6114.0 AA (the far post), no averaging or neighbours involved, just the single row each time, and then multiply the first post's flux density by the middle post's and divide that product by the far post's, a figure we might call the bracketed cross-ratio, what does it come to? 15.1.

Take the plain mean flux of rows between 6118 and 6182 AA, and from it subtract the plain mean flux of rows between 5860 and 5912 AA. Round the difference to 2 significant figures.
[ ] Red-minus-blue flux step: -0.72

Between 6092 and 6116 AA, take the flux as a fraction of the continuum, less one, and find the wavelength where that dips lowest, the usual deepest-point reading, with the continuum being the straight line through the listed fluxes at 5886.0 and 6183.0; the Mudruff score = 6111.0 AA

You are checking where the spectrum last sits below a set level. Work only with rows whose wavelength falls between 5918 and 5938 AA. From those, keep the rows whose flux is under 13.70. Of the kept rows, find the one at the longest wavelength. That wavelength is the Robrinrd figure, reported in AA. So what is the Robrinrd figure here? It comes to 5937.0 AA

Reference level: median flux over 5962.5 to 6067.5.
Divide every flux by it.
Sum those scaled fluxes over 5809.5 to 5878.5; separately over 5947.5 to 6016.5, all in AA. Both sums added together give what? 46.8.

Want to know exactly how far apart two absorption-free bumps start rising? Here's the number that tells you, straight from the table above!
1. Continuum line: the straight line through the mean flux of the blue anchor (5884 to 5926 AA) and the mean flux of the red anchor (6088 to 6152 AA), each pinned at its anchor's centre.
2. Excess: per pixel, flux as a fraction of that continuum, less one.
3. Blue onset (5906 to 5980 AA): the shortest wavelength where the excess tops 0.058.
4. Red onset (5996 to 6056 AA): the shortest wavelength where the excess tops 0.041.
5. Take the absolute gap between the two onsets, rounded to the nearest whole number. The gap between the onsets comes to 84 AA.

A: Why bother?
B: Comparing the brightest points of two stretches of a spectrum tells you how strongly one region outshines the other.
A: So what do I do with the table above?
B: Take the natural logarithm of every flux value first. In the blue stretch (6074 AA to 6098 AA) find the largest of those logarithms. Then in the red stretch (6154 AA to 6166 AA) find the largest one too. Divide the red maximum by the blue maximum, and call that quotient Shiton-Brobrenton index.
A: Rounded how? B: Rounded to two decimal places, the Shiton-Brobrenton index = 0.96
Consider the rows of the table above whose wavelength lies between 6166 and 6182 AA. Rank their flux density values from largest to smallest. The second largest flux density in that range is 12.9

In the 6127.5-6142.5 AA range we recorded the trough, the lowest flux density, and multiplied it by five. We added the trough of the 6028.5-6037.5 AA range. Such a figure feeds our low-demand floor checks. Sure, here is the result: 74.4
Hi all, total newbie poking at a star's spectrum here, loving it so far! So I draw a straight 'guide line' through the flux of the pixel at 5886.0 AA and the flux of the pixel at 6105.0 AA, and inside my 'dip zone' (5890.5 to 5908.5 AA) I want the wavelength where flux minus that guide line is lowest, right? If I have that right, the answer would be 5895.0 AA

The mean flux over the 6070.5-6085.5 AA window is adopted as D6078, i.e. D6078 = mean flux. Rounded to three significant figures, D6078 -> 13.4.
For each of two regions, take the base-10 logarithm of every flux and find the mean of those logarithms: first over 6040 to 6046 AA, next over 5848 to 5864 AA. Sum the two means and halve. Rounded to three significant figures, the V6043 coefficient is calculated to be 1.16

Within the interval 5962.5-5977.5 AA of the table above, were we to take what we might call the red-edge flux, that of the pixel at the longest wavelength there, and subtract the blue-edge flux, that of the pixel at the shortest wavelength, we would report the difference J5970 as 1.7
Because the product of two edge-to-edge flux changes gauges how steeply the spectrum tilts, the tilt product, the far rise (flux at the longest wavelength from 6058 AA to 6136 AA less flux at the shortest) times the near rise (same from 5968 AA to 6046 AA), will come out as -0.9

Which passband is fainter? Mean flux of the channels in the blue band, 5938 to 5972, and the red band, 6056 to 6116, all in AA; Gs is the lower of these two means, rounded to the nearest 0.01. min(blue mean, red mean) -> 13.58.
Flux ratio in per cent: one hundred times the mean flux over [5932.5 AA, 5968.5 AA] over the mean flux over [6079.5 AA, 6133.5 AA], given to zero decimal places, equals 101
